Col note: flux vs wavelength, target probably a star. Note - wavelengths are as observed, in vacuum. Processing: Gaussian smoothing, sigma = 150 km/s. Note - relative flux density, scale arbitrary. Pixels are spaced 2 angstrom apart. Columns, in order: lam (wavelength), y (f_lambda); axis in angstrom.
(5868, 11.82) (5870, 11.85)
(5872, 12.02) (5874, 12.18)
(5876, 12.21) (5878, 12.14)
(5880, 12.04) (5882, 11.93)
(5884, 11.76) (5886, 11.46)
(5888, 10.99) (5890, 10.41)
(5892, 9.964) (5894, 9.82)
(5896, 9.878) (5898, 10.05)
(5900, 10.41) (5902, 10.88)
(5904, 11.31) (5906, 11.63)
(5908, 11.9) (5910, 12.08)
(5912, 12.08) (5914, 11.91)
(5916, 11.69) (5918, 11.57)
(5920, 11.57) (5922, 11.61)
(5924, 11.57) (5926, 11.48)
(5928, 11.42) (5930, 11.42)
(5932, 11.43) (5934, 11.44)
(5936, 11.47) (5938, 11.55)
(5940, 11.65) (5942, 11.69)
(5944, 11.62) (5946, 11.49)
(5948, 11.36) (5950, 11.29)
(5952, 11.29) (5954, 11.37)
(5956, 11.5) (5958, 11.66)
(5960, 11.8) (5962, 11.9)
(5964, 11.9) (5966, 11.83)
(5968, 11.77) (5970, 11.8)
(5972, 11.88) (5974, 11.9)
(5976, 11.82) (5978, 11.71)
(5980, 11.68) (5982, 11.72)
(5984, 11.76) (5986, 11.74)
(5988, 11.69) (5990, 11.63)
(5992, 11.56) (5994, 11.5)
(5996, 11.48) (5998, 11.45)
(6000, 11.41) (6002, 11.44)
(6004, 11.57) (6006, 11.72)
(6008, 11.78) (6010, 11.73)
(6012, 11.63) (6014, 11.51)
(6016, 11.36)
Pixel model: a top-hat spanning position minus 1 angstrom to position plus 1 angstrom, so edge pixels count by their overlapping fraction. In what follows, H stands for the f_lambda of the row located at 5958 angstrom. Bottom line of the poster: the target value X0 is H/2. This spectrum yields 5.83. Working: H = 11.66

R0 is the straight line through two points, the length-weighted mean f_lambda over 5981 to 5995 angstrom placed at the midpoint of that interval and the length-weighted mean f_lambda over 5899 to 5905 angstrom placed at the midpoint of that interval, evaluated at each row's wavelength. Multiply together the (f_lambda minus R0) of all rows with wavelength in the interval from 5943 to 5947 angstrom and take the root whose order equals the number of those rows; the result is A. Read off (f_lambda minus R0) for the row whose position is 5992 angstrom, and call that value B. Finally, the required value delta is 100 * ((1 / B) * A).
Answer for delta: -212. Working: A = 0.28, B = -0.13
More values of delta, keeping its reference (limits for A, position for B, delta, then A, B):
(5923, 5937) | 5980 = 343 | 0.33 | 0.10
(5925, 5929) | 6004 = -150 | 0.35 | -0.23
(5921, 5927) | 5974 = 129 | 0.48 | 0.37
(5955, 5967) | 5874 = 21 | 0.33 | 1.57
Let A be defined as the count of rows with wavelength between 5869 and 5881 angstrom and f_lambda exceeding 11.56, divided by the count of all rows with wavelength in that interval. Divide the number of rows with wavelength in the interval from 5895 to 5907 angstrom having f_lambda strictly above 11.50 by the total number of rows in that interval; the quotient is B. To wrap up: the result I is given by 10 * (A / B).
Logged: 60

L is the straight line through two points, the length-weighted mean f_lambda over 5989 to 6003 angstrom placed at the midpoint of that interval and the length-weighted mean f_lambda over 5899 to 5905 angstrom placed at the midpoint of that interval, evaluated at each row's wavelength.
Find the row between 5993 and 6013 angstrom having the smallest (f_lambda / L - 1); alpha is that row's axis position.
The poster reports 6000 angstrom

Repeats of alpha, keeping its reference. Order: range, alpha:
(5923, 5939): 5934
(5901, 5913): 5902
